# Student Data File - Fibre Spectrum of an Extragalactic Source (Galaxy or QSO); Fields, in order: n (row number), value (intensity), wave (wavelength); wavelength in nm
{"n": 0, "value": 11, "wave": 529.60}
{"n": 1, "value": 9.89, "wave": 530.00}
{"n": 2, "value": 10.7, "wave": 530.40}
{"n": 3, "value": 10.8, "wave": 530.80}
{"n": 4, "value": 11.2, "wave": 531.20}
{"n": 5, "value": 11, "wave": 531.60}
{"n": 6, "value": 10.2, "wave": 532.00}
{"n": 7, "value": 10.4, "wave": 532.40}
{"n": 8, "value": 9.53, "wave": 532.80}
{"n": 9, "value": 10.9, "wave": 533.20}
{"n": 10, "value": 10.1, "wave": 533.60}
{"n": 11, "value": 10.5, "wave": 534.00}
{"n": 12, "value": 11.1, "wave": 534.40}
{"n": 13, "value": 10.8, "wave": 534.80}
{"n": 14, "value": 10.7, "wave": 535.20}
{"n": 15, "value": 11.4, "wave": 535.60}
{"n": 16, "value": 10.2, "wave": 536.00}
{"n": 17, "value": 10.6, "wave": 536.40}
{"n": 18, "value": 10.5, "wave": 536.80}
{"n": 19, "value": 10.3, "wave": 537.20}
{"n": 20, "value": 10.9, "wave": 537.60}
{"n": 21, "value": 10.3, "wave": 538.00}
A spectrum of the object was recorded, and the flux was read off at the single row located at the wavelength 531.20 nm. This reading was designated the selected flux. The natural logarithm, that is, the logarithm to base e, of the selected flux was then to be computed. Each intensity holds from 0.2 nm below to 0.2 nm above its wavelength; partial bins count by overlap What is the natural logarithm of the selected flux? 2.42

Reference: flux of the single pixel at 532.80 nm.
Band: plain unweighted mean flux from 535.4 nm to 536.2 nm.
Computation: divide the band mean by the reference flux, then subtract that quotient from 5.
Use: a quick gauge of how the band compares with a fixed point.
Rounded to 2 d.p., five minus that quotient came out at 3.87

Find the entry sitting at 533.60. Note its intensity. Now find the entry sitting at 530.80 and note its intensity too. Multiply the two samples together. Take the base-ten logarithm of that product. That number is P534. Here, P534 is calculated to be 2.04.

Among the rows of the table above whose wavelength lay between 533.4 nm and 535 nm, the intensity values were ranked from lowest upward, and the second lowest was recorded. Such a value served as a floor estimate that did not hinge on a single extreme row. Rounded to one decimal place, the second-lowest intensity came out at 10.5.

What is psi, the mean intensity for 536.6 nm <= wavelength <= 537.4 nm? 10.4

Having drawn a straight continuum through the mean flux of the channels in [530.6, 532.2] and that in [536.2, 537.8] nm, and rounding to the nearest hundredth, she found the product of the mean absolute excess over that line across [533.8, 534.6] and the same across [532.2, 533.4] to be 0.18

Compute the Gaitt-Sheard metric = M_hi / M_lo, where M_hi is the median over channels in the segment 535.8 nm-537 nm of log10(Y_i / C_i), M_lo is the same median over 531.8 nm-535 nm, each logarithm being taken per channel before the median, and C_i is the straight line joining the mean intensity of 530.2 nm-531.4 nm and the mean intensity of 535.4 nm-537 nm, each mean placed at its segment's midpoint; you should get 0.43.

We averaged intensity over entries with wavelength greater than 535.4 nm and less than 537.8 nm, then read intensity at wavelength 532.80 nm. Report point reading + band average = 20.2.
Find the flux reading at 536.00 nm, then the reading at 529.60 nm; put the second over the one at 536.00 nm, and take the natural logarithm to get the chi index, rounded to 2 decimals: 0.08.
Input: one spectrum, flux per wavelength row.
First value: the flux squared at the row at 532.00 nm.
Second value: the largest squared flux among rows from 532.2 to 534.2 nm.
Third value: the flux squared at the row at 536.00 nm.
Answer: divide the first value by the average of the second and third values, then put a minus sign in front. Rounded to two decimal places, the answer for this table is -0.93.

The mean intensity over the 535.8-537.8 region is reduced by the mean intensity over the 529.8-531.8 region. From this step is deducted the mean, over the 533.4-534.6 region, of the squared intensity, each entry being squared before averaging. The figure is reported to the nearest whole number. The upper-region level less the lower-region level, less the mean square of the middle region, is -112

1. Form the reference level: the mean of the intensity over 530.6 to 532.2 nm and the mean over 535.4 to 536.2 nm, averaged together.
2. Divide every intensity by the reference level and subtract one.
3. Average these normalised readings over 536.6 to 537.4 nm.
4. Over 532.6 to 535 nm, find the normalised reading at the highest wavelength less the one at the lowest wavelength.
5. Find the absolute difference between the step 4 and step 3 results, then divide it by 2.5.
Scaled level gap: 0.062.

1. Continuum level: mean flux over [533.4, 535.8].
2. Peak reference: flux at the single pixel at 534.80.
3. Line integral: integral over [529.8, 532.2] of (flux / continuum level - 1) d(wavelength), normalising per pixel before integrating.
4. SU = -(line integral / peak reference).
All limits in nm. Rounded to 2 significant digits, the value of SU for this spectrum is 0.0028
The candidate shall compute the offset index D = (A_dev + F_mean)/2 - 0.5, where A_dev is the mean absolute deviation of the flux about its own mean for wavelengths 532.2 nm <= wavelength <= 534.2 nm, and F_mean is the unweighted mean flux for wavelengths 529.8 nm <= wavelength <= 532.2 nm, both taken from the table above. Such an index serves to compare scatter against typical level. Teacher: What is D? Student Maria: 5.00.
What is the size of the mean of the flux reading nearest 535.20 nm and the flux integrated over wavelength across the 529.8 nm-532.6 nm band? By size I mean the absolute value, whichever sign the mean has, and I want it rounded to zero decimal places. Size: 20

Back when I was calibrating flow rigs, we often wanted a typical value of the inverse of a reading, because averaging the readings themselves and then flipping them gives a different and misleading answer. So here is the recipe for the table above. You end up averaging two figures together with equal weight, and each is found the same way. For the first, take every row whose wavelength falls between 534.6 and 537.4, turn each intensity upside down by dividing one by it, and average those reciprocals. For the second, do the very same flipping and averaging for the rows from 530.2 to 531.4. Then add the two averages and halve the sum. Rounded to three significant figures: 0.0929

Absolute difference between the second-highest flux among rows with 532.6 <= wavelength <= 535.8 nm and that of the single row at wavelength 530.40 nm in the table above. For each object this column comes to 0.40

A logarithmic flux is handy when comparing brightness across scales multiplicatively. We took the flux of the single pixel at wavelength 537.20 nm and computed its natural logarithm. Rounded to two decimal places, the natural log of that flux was 2.33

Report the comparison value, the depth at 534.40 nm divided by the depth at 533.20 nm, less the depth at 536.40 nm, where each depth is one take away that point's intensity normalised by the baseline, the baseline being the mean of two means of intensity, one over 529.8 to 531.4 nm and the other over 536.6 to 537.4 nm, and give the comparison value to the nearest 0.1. 1.5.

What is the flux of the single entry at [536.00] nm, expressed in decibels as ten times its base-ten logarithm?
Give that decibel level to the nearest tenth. 10.1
